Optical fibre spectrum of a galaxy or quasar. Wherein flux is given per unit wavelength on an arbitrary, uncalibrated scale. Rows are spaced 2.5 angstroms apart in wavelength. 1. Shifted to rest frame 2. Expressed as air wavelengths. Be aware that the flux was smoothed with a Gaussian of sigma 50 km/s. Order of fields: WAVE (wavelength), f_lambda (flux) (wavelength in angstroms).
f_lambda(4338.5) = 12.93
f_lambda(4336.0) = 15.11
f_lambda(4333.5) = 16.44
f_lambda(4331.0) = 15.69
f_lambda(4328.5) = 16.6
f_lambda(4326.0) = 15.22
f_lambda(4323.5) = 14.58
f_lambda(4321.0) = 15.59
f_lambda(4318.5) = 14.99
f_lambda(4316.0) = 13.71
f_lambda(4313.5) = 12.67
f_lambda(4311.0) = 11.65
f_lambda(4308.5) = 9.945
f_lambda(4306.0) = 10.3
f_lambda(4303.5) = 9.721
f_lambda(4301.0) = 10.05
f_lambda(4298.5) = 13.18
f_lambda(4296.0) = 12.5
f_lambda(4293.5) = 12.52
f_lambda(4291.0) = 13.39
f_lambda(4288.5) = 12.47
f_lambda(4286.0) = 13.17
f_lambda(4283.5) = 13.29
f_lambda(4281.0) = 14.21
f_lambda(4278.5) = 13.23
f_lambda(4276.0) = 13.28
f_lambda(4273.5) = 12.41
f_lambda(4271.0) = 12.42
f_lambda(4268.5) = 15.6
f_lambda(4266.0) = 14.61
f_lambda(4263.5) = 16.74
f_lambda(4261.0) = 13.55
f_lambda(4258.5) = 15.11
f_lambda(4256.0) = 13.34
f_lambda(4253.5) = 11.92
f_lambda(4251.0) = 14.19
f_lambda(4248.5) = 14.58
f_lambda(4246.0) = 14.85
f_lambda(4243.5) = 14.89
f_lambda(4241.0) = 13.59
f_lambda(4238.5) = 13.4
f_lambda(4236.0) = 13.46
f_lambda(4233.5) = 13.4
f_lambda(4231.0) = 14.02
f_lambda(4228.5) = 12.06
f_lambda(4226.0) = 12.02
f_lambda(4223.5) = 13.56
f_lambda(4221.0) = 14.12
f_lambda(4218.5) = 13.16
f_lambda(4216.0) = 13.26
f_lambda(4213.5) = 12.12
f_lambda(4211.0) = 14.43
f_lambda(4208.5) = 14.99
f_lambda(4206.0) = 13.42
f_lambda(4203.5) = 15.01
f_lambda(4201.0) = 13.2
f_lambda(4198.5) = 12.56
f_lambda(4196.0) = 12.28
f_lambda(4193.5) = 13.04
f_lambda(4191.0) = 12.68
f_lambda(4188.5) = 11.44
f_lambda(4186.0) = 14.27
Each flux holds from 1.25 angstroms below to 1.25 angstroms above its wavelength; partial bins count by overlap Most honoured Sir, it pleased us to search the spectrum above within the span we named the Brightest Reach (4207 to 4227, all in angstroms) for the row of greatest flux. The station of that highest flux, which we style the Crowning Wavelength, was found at 4208.5 angstroms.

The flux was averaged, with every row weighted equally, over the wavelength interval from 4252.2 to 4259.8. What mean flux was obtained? 13.5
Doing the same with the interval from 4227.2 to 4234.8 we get 13.2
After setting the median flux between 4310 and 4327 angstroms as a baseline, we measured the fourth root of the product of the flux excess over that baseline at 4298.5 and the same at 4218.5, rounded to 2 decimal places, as 1.19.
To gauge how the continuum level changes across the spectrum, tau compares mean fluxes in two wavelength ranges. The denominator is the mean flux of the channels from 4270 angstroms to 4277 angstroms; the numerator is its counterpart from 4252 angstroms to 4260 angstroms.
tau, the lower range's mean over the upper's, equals 1.06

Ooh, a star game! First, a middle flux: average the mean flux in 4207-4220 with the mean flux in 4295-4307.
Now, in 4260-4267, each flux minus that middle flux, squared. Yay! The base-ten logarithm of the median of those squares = 0.70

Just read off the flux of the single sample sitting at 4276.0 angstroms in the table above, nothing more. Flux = 13.28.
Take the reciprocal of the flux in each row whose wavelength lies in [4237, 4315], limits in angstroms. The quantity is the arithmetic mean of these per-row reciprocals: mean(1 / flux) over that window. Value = 0.0775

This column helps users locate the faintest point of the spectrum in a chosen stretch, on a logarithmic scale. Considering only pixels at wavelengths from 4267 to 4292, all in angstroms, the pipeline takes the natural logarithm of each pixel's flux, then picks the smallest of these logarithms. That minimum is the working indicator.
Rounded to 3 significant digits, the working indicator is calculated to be 2.52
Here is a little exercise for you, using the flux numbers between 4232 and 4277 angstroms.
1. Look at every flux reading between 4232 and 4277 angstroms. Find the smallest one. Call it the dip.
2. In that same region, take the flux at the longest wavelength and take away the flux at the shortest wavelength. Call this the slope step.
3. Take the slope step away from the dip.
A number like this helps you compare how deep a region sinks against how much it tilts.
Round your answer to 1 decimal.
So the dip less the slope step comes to 12.0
